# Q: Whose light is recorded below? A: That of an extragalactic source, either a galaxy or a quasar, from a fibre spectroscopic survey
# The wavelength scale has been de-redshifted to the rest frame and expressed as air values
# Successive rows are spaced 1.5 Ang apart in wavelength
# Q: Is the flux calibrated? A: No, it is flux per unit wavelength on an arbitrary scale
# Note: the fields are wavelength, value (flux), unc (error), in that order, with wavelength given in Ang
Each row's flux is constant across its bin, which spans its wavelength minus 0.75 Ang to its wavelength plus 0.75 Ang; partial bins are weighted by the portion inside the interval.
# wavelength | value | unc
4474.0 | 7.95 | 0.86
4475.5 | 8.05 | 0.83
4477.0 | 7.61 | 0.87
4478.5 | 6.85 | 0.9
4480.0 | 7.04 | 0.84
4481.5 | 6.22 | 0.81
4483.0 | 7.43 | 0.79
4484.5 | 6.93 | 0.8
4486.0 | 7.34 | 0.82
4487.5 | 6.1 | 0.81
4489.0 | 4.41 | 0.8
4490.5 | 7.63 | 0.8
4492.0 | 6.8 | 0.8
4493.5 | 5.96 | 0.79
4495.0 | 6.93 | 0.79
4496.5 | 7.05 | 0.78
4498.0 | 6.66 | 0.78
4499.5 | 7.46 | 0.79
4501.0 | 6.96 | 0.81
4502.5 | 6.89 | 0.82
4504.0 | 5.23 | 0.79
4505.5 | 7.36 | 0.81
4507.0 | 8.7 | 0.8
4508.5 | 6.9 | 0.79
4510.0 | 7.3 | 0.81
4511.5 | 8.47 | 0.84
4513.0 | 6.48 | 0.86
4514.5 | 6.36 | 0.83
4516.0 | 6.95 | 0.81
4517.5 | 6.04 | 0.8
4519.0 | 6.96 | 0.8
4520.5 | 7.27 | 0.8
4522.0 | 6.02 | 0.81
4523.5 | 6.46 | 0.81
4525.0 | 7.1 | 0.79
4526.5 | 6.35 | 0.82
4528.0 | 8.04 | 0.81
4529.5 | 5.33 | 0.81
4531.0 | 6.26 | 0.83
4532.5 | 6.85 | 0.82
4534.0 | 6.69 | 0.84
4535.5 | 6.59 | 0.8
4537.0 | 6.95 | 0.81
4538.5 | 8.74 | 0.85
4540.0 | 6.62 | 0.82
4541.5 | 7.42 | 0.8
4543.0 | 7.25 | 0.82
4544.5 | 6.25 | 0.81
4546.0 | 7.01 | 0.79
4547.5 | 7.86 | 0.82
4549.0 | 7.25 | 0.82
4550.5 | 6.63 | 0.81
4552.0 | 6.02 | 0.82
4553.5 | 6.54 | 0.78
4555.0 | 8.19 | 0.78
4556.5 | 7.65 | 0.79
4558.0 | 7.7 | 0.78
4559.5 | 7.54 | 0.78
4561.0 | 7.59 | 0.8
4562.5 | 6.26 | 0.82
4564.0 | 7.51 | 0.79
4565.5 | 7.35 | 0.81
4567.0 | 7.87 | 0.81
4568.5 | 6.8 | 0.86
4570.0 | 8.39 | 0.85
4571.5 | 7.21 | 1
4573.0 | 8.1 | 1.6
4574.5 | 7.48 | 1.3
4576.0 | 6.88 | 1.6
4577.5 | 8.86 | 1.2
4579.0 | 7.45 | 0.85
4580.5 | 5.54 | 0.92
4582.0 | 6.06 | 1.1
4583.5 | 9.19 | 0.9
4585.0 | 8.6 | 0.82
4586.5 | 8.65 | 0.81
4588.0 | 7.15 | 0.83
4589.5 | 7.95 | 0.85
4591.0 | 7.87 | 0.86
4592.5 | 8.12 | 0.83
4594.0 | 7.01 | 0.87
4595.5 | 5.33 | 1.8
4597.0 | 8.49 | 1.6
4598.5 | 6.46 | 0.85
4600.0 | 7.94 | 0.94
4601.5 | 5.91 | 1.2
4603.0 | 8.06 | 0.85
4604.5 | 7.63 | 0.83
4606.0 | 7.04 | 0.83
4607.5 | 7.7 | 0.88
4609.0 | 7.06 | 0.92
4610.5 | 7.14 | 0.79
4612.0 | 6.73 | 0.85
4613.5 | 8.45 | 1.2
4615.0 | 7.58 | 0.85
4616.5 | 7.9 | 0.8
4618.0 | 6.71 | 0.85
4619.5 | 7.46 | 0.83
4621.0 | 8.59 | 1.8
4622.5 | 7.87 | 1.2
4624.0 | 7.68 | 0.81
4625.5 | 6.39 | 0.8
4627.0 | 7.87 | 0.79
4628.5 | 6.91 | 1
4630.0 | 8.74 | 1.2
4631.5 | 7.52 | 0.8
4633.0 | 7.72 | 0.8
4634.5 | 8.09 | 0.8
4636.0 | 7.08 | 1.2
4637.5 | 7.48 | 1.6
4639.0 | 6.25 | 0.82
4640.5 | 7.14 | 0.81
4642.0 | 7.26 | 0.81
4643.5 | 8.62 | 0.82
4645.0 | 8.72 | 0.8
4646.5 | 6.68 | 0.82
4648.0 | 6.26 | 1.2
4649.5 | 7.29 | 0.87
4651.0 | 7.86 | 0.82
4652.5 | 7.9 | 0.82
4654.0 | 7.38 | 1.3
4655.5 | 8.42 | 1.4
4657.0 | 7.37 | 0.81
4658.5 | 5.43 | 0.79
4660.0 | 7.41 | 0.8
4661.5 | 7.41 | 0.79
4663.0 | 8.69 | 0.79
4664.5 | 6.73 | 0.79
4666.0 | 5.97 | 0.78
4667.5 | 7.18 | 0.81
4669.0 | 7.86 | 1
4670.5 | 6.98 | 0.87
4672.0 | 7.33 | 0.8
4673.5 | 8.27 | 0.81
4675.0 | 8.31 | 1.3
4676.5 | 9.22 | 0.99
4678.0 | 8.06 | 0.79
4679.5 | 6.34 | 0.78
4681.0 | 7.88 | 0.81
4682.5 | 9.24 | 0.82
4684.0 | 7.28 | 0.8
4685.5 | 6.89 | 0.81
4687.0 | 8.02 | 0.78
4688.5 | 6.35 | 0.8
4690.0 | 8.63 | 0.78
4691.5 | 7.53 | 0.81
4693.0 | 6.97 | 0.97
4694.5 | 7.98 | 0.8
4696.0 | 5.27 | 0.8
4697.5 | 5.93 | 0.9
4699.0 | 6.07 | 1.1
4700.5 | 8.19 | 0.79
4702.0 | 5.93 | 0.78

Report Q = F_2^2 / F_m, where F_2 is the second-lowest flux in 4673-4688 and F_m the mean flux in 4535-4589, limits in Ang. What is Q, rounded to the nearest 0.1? 6.4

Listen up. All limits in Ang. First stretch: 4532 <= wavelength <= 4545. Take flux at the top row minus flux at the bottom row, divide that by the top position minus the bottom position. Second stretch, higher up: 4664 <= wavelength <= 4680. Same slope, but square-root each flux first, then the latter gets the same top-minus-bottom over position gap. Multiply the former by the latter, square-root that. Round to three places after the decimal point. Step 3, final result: 0.016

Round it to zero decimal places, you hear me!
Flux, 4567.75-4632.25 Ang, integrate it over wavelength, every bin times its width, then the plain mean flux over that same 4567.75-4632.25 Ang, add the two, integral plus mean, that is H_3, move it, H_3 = 491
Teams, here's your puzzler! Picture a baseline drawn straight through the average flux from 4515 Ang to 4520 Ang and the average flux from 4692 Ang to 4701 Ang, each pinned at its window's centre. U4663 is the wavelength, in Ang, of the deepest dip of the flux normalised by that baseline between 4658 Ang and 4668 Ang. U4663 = 4658.5 Ang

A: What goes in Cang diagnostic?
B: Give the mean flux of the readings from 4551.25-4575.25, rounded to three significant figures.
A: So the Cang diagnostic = 7.39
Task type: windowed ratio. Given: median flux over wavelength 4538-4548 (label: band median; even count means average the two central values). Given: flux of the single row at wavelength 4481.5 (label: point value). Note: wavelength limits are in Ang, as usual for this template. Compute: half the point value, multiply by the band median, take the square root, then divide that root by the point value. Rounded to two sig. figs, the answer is 0.76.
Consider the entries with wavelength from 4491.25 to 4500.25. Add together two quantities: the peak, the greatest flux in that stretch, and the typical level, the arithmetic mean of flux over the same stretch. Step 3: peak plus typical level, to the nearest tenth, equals 14.3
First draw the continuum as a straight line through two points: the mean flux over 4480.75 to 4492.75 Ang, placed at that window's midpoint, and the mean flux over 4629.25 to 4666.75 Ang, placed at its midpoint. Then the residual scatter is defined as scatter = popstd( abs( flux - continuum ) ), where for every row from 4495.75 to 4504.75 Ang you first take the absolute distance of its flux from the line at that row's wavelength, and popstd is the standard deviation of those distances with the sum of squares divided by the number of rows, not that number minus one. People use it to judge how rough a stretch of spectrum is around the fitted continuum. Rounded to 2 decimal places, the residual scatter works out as 0.48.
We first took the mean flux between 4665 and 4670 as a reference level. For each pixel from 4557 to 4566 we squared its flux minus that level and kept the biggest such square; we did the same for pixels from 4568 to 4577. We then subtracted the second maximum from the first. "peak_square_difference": -1.4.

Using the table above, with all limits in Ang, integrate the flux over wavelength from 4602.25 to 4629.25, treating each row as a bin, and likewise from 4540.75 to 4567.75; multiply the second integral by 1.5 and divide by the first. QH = 1.45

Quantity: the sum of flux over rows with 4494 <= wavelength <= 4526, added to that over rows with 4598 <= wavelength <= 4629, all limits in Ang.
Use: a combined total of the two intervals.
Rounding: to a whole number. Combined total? 301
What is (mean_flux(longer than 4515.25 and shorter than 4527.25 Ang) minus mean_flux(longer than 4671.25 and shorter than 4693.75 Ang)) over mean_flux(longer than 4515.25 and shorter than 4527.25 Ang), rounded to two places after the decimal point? -0.17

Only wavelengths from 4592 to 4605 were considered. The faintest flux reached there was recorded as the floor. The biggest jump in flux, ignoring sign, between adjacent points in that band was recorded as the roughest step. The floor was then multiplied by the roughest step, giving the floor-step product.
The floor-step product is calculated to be 16.8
